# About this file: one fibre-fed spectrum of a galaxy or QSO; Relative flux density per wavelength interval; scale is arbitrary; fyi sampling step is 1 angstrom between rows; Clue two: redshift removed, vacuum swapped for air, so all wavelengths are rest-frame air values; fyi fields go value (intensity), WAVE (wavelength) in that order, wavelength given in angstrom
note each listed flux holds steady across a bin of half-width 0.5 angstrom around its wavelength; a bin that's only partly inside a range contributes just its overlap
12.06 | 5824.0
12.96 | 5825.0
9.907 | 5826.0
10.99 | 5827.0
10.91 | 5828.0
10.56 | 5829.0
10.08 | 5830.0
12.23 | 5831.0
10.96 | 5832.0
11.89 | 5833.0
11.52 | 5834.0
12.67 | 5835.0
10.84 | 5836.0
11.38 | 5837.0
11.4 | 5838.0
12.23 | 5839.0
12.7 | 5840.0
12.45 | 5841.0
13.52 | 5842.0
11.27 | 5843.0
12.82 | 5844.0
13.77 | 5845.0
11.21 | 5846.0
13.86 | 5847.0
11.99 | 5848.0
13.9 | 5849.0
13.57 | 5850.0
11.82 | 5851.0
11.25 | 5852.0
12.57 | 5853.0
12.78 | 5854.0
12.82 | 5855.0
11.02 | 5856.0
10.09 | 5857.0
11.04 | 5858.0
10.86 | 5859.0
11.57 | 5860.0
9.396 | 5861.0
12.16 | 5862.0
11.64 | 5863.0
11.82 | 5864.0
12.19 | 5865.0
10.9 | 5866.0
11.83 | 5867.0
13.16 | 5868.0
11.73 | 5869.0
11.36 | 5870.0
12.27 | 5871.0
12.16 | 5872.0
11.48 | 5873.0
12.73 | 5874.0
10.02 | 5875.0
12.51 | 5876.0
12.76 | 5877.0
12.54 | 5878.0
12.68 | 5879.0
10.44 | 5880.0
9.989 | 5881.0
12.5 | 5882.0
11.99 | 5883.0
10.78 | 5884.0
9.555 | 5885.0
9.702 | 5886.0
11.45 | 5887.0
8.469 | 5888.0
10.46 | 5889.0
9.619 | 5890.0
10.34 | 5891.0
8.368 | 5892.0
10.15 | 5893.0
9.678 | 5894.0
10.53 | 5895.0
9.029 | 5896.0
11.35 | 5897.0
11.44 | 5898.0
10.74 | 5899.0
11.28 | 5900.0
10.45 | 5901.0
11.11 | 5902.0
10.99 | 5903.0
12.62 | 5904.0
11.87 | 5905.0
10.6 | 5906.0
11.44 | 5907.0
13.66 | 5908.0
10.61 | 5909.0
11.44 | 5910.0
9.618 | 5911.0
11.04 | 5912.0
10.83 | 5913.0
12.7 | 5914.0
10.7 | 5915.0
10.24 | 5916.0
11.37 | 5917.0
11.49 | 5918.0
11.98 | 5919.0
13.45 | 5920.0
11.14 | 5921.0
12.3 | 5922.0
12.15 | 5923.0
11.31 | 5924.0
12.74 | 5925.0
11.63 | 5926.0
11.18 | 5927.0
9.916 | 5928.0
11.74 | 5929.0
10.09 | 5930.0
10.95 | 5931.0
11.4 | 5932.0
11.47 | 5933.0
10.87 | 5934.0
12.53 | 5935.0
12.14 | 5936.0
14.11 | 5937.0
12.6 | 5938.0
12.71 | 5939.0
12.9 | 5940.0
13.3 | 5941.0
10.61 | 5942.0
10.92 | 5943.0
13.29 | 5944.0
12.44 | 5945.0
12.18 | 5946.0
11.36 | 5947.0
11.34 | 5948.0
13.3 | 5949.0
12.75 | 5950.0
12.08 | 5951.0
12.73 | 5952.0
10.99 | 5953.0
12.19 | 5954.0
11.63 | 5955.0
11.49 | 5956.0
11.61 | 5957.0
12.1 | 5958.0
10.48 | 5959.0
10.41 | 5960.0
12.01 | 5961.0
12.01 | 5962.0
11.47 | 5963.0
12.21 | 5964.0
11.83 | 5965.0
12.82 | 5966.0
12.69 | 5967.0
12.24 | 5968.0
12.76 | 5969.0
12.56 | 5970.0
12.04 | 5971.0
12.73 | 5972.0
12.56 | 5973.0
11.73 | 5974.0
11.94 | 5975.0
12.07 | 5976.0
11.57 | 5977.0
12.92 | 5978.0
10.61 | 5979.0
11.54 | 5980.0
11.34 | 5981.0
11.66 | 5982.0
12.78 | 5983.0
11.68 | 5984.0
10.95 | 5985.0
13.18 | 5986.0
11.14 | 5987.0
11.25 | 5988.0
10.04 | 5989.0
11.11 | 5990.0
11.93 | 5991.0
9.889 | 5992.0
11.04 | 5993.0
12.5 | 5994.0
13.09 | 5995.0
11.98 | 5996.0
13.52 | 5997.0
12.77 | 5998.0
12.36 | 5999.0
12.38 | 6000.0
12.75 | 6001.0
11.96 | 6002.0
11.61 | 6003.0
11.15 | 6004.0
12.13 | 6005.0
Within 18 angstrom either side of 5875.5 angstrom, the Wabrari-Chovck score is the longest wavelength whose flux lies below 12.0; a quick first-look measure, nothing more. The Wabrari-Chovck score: 5893.0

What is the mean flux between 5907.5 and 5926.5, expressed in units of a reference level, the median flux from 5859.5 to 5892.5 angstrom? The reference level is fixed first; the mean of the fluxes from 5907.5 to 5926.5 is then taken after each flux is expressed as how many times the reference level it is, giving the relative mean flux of 1.00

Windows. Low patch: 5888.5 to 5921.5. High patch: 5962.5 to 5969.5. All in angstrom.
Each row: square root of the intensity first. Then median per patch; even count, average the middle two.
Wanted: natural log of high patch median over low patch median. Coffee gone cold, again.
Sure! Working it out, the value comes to 0.05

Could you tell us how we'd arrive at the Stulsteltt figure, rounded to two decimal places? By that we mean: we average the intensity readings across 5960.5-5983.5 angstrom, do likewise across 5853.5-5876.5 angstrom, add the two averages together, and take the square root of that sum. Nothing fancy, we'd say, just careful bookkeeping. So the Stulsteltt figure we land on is 4.87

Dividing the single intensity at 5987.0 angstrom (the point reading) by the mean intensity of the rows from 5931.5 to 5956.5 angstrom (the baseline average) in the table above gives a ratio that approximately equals 0.92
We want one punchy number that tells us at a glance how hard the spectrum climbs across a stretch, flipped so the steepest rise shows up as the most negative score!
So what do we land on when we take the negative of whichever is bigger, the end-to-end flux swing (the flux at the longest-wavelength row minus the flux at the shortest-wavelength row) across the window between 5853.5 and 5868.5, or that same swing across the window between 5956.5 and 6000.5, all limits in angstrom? -0.8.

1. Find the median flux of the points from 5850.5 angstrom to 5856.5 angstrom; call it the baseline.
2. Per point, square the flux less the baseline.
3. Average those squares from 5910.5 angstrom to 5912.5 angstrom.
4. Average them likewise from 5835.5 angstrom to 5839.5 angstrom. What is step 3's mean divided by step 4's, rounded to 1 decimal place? 5.1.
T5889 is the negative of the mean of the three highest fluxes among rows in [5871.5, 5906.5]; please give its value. -12.7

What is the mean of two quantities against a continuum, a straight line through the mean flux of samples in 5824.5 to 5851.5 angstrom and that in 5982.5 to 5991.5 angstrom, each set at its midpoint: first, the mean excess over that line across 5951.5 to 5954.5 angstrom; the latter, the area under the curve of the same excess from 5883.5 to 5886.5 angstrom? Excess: -2.6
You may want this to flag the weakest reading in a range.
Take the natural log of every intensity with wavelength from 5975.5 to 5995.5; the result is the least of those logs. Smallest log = 2.29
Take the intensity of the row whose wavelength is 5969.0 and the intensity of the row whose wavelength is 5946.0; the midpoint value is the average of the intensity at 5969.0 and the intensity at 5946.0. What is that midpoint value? 12.5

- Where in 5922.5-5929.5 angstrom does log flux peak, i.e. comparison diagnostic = 5925.0 angstrom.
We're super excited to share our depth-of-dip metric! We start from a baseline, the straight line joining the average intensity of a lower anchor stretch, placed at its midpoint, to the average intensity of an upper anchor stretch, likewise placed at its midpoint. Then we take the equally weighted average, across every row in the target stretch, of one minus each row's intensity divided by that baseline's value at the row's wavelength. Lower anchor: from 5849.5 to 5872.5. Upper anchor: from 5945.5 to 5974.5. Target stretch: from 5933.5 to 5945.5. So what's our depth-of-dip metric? -0.035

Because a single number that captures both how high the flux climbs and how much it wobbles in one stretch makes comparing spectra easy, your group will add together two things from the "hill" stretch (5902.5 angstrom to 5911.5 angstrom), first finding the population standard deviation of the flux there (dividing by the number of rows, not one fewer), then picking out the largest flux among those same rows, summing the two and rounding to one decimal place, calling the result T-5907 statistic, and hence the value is 14.8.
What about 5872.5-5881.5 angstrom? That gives 13.9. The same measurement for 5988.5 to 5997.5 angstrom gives 14.7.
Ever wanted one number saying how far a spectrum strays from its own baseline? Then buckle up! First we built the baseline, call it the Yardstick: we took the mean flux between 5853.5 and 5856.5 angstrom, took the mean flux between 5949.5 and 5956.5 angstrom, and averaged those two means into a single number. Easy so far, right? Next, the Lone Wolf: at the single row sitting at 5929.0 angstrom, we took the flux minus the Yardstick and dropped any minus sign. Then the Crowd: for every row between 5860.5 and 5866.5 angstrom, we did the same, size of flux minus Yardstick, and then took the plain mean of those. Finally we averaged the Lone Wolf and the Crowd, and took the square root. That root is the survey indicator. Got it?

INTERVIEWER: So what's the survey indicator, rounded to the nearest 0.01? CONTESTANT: 0.76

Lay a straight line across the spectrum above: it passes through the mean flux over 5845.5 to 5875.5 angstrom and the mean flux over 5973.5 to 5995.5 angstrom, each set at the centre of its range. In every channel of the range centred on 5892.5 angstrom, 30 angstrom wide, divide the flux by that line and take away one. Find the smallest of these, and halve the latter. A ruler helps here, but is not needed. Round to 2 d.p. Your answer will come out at -0.15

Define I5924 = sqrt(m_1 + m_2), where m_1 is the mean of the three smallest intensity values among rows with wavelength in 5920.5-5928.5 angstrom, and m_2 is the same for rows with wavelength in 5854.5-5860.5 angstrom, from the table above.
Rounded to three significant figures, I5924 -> 4.63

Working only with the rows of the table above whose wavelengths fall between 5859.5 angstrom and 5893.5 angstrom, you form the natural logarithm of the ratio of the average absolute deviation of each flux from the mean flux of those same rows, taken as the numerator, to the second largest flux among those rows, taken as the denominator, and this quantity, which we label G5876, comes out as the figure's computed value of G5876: -2.46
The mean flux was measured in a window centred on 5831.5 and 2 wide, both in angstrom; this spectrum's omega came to 11.6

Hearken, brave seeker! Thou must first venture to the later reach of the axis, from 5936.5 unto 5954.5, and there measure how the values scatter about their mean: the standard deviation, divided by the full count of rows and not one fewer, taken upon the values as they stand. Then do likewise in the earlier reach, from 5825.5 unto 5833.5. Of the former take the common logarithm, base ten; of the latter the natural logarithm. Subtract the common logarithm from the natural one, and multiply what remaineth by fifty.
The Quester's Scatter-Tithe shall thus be -13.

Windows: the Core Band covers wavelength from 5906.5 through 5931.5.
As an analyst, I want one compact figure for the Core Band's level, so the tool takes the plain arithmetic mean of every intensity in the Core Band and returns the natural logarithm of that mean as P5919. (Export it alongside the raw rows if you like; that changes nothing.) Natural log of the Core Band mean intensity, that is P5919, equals 2.44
